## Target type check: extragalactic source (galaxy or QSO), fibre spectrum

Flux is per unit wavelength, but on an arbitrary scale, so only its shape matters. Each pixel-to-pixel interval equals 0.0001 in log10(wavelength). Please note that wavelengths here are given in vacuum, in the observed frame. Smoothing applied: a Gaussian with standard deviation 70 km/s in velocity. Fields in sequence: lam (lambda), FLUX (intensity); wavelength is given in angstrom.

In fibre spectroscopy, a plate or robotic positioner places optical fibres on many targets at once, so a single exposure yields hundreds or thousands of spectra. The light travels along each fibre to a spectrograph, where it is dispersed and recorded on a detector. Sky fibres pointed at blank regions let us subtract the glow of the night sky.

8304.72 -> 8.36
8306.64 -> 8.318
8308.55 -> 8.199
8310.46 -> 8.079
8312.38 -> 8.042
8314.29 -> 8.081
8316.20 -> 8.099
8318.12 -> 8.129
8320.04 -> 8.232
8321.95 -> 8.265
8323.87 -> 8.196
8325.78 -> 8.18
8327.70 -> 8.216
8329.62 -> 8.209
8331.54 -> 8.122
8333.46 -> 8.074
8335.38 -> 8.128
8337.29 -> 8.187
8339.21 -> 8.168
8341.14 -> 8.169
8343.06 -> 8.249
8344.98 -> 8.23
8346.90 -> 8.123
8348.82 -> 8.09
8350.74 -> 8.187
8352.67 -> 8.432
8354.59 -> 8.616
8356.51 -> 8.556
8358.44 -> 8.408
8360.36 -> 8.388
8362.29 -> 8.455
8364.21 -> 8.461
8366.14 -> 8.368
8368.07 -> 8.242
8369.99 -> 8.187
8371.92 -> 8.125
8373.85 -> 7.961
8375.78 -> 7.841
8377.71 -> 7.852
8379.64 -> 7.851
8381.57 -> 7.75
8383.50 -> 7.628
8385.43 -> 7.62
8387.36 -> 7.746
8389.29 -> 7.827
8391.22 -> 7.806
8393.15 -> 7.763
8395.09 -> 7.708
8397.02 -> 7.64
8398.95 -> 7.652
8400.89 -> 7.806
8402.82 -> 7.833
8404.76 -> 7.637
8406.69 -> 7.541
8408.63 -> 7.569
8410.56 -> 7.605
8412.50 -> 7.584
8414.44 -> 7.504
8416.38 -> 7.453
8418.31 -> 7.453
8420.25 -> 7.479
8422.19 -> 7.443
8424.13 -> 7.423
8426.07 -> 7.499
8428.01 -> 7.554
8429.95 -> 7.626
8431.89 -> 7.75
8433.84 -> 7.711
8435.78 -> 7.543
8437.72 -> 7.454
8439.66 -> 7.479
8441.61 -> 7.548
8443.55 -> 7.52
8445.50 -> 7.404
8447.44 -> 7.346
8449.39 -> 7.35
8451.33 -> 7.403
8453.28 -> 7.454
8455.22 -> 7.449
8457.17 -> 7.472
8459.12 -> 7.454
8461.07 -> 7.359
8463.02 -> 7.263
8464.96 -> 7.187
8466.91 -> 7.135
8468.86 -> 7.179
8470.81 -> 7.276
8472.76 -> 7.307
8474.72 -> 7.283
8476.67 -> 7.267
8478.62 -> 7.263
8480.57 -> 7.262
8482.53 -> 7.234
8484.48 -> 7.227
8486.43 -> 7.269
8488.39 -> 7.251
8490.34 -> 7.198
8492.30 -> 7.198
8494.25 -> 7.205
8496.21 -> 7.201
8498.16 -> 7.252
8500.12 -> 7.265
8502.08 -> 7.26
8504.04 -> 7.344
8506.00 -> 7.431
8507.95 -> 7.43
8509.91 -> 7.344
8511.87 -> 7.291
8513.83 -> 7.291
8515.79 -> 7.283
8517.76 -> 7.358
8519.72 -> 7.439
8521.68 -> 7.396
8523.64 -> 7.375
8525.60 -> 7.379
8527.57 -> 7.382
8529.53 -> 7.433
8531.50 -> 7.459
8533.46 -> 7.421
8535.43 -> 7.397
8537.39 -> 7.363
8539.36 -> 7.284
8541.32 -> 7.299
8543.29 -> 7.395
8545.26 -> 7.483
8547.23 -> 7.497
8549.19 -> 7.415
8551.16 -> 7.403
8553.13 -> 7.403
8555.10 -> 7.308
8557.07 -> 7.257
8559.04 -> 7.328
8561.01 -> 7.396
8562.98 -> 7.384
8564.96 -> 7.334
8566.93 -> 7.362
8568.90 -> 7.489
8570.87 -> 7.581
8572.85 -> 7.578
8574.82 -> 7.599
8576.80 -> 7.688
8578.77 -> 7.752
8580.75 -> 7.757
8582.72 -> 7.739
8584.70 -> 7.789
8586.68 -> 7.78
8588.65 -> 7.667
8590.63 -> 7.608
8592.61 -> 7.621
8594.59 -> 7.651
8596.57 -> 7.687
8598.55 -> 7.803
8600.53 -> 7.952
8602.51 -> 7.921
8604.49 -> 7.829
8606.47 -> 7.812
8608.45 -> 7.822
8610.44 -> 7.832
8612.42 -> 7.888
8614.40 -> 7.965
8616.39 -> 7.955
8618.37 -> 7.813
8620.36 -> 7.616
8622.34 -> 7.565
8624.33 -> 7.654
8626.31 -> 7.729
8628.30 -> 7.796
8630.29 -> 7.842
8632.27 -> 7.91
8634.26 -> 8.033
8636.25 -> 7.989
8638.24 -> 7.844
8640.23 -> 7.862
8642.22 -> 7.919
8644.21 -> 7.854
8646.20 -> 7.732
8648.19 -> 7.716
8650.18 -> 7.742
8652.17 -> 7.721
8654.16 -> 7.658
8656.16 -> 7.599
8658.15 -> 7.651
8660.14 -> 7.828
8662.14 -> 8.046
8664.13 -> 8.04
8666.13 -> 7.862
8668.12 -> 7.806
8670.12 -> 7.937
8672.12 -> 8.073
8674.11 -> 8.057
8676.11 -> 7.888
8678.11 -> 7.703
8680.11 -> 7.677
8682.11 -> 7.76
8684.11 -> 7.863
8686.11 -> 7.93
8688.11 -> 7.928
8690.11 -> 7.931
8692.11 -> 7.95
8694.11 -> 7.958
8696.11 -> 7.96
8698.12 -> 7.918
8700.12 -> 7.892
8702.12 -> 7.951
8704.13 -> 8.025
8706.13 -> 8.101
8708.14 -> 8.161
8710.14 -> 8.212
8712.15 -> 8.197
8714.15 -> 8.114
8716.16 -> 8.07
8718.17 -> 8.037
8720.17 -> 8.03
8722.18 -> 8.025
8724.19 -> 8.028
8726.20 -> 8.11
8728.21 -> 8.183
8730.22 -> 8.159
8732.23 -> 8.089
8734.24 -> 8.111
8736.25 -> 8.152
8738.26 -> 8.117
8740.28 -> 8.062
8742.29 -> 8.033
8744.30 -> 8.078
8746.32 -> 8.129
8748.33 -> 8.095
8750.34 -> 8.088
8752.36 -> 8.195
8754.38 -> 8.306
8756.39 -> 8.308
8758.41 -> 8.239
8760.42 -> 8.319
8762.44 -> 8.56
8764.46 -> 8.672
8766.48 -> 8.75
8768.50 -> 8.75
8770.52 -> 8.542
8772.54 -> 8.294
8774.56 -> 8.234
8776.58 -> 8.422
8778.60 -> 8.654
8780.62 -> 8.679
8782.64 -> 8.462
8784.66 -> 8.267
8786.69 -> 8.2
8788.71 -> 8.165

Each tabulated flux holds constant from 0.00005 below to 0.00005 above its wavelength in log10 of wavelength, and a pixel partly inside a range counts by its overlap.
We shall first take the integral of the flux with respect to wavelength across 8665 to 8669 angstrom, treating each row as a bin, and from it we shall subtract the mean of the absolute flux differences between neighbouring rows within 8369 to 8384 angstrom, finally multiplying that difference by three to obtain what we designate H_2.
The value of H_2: 94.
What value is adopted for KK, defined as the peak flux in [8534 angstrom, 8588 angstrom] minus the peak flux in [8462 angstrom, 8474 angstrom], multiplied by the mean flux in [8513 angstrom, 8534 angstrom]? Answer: 3.6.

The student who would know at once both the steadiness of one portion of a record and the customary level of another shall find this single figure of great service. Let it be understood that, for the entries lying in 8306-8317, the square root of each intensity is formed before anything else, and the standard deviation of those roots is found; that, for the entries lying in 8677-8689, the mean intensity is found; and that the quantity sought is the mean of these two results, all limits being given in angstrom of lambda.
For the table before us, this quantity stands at 3.91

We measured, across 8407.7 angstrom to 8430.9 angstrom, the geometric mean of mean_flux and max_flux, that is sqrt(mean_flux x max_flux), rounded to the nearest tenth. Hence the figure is 7.6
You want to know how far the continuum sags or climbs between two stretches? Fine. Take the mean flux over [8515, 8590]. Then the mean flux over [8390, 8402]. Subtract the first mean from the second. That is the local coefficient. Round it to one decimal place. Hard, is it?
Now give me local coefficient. 0.3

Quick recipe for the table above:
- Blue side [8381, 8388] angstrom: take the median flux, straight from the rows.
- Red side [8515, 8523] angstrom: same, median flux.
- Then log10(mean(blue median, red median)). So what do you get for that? 0.877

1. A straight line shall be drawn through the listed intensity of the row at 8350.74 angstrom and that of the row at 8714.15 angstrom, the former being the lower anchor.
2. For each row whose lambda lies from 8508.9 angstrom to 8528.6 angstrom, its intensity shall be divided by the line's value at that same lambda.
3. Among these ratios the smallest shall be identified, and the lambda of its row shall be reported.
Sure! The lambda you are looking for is 8515.79 angstrom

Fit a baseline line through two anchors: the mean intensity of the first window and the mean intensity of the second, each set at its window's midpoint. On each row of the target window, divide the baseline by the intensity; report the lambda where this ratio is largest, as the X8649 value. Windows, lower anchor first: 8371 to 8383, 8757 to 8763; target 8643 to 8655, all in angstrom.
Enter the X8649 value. 8654.16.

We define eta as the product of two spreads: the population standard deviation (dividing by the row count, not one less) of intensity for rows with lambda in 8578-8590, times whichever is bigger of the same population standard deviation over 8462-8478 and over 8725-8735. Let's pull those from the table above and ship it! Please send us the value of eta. 0.002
